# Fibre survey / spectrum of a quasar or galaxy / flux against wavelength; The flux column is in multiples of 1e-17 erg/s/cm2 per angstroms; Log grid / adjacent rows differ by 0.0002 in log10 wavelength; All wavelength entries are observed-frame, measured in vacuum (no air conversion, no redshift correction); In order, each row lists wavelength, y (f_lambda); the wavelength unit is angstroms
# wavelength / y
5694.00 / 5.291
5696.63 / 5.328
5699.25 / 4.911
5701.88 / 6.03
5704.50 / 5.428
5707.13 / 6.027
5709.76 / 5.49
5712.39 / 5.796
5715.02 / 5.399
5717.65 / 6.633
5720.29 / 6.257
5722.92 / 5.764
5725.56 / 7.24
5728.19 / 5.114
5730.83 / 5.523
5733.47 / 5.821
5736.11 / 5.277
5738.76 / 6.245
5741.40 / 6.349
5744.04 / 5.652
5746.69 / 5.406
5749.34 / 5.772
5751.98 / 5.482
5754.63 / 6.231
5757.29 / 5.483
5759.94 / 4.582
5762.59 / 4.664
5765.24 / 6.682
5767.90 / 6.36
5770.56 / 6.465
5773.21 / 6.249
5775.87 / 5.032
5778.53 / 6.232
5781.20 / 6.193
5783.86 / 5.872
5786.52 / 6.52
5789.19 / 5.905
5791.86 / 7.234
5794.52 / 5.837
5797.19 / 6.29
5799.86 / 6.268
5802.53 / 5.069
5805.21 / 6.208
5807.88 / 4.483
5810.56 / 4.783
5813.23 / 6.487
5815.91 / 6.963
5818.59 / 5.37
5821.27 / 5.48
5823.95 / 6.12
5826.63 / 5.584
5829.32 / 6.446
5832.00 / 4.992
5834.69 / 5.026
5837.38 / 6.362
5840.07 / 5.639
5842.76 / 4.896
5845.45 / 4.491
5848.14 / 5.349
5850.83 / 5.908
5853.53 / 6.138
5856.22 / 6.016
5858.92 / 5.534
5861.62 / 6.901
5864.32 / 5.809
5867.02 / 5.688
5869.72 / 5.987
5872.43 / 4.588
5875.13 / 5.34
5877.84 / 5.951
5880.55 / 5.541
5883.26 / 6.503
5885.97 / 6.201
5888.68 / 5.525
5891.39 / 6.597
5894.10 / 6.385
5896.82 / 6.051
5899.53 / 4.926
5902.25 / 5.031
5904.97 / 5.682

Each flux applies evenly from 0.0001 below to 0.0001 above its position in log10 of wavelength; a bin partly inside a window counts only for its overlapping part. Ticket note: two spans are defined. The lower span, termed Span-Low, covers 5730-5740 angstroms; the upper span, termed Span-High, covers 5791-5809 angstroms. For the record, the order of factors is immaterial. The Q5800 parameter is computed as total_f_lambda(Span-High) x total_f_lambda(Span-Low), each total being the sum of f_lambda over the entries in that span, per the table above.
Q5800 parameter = 946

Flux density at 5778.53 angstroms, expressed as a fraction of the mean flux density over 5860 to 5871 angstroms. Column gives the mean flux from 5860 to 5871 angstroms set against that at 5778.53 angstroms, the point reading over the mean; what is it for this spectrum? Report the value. 1.02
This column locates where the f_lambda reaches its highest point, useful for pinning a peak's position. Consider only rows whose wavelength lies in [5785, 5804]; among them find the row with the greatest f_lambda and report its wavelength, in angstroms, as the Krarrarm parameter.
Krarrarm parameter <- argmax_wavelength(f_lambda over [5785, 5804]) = 5791.86 angstroms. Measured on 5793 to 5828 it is 5815.91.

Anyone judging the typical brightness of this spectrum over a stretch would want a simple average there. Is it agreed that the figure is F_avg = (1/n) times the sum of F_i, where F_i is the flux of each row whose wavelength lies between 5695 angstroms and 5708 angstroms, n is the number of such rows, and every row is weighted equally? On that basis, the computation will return 5.5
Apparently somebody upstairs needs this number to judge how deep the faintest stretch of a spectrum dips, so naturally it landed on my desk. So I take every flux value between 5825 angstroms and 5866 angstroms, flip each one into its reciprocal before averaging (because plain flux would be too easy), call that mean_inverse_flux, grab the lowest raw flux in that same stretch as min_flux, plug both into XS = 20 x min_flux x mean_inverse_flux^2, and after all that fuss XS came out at 2.86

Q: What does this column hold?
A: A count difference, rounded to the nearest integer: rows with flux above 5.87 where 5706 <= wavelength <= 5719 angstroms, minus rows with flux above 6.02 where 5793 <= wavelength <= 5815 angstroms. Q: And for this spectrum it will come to -2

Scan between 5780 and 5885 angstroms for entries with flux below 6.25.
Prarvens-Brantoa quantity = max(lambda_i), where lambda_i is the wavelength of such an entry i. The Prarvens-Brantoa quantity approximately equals 5880.55 angstroms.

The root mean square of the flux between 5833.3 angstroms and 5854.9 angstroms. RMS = 5.5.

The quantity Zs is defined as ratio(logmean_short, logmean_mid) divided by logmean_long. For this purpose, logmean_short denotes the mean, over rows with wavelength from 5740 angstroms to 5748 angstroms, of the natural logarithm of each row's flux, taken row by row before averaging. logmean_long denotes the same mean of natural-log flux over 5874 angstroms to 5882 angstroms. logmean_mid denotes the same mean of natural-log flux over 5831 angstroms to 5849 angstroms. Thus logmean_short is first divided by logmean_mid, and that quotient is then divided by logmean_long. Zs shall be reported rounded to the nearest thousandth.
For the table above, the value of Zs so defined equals 0.616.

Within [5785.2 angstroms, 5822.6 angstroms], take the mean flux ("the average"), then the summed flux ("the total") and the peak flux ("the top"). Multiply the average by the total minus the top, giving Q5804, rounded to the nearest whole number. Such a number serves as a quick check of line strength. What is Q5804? 448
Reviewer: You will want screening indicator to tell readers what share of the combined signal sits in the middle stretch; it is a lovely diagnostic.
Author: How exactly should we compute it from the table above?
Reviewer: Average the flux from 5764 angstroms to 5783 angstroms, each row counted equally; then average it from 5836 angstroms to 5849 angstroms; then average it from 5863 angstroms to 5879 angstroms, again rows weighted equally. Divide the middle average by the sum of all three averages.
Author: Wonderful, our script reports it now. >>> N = 0.313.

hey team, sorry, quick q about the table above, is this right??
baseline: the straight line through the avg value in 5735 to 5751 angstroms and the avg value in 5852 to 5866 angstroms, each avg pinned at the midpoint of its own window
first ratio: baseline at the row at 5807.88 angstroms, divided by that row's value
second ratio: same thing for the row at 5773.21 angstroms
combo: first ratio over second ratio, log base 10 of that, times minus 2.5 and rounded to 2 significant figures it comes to -0.38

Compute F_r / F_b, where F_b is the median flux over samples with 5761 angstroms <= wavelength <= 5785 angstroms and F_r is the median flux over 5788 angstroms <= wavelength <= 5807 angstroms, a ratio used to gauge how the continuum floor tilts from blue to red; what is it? 1.00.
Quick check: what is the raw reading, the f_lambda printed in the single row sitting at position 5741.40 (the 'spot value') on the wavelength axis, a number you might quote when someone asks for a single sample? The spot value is 6.349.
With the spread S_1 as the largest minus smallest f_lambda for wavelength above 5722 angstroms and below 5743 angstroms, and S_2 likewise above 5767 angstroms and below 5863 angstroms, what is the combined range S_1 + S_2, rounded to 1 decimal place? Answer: 4.9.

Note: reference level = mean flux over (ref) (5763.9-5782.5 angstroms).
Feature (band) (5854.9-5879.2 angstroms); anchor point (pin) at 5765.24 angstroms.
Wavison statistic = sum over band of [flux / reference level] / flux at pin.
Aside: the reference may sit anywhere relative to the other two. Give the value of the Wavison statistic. 1.26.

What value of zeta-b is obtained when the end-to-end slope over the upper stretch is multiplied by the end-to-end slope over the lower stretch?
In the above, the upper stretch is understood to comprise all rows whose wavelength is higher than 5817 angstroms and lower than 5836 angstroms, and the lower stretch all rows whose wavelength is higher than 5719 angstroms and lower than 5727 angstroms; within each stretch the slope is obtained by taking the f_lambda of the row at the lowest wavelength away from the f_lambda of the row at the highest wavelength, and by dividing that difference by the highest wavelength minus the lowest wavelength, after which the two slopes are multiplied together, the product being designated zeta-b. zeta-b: -0.004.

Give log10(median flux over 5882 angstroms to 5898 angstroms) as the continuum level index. 0.80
